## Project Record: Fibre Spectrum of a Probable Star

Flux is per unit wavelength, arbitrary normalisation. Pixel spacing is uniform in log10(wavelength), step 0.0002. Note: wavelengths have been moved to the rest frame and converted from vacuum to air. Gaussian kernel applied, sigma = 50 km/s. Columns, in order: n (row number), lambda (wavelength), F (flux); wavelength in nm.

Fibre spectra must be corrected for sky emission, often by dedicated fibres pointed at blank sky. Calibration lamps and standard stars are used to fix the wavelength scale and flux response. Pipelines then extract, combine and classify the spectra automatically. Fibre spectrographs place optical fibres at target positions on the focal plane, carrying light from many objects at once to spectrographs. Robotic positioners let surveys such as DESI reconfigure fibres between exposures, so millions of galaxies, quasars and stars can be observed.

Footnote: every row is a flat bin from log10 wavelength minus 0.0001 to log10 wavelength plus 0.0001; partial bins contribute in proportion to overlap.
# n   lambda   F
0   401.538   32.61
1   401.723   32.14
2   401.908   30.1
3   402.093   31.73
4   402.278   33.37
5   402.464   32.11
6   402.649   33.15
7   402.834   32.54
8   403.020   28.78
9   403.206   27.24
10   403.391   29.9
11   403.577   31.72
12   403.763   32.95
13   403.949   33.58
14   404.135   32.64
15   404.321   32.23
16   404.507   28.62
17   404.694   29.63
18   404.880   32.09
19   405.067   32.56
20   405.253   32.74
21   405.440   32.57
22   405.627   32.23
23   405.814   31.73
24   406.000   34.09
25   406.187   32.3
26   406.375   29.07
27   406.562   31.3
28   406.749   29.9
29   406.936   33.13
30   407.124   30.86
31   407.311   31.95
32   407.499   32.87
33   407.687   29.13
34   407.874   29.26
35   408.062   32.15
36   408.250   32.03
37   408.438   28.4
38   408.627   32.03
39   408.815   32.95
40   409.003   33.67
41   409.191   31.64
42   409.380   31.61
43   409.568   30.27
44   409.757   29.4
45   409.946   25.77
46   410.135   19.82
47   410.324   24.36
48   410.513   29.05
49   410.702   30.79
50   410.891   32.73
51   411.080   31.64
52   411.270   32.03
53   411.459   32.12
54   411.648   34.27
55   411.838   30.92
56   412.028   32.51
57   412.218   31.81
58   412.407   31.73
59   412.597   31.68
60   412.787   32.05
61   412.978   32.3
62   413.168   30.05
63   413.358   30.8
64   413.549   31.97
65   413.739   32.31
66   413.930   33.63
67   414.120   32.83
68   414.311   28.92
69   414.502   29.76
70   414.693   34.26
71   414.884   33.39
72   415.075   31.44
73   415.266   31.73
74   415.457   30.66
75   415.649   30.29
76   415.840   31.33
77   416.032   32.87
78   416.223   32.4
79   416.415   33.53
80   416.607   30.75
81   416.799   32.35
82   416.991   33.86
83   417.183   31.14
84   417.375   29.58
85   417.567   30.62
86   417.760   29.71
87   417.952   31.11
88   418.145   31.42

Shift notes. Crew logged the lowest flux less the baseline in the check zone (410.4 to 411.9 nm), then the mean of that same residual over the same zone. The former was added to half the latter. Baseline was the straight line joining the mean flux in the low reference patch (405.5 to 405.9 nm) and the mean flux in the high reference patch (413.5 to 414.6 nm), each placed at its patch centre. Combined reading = -2.7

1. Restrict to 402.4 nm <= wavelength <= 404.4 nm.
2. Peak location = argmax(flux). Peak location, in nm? 403.949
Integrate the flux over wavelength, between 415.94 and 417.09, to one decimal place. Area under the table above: 37.5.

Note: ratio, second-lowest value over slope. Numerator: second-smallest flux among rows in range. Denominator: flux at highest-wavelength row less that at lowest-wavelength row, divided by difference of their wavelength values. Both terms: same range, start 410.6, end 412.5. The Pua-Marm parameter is 56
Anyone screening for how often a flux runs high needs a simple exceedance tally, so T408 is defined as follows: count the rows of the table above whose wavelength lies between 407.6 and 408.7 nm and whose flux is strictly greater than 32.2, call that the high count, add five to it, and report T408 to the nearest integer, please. 5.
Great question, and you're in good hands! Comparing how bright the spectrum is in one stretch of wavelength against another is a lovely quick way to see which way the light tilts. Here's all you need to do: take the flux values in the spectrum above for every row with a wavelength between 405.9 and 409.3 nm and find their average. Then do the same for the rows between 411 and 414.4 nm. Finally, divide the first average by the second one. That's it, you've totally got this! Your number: 0.99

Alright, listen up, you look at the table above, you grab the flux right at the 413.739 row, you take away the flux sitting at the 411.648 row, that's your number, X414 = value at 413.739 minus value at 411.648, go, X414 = -2.0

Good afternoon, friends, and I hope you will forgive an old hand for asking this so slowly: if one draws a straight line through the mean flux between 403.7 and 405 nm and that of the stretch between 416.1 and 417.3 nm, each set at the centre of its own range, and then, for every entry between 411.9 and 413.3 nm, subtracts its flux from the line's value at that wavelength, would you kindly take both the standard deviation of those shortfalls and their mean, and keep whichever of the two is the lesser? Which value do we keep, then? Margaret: 0.4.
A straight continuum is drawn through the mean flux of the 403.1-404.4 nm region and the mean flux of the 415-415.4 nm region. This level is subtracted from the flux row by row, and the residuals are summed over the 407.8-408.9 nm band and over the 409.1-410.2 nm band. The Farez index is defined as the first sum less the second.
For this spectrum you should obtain 18.4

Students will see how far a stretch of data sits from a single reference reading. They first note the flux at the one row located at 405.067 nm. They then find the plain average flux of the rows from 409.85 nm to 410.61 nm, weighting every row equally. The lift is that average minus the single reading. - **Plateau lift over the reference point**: -7.8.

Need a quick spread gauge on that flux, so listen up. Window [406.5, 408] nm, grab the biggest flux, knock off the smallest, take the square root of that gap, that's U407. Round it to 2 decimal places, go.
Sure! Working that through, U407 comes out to 2.00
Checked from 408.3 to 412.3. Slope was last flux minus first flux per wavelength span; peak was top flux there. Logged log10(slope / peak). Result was -1.58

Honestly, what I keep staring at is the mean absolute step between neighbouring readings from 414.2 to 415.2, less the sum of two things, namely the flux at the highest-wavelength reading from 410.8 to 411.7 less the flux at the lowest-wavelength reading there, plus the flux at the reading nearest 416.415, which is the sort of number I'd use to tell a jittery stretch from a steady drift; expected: -33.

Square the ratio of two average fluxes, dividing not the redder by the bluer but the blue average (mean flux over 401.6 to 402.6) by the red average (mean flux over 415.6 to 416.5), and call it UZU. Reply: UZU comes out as 0.99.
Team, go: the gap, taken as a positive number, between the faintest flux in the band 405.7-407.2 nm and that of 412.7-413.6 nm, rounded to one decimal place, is 1.0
